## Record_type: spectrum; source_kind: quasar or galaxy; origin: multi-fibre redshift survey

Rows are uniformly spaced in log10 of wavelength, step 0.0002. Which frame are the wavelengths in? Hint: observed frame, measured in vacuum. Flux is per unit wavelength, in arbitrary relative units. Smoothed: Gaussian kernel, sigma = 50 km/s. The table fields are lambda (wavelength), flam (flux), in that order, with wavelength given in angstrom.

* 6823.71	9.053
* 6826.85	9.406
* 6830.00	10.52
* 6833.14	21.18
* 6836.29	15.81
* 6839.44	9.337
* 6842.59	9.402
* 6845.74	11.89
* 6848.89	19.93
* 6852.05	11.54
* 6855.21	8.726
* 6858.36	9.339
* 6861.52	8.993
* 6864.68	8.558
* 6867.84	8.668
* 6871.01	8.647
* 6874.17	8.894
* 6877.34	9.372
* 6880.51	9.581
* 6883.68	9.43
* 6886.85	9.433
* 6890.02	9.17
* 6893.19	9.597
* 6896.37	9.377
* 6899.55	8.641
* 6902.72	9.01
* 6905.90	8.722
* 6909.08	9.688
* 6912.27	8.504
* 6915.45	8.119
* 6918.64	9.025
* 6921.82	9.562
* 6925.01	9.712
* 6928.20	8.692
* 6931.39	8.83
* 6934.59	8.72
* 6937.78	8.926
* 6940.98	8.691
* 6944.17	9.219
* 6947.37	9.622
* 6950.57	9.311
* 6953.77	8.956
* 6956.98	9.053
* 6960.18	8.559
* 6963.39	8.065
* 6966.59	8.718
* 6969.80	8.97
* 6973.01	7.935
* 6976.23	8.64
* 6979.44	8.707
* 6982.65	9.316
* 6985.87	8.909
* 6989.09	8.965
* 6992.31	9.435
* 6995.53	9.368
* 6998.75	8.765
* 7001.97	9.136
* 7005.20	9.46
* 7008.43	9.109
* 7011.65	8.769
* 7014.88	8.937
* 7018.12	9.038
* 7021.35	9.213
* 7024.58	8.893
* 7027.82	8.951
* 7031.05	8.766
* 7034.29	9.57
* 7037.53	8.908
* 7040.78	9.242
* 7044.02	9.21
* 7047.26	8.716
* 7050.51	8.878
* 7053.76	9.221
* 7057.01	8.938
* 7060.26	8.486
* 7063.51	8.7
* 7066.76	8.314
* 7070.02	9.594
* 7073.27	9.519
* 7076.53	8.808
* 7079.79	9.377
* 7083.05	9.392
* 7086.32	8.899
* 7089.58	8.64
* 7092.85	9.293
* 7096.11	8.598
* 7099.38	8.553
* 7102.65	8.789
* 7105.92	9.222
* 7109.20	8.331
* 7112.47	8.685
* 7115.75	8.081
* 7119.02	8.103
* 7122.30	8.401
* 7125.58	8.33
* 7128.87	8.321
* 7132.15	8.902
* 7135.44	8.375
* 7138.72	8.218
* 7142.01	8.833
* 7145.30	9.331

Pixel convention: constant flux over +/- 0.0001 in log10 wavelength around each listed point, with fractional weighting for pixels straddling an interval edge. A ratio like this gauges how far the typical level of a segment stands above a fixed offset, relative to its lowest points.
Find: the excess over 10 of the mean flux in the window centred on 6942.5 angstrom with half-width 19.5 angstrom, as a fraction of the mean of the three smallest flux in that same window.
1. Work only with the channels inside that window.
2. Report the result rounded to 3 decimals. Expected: -0.113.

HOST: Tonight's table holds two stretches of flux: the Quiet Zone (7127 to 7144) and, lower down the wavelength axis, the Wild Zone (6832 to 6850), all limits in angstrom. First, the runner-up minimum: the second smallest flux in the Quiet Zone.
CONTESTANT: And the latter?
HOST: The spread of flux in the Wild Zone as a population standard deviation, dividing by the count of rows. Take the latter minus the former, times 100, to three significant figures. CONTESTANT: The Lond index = -357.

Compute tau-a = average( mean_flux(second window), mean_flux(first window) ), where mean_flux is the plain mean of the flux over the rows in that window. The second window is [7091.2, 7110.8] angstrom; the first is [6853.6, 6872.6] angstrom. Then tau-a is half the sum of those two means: 8.81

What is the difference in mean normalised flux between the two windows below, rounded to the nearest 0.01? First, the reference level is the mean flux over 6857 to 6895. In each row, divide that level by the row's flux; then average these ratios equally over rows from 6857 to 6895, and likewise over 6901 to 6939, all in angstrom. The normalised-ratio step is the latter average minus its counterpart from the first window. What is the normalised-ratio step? 0.02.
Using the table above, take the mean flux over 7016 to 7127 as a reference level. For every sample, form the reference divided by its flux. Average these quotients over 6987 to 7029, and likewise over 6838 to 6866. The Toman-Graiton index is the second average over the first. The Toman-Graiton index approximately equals 0.89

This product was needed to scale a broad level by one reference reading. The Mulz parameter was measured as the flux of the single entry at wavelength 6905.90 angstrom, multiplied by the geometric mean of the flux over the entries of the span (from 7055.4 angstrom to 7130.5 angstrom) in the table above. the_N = 76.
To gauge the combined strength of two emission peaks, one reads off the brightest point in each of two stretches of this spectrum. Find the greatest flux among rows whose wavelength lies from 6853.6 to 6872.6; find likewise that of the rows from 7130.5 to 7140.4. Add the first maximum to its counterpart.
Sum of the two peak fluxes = 18.2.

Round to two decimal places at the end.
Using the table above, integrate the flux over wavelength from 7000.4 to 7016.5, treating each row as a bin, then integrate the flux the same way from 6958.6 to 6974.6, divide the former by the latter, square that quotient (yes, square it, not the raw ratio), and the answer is 1.17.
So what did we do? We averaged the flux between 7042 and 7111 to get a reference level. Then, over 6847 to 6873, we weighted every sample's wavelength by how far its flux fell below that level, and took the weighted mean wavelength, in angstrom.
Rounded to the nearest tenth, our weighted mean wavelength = 6848.5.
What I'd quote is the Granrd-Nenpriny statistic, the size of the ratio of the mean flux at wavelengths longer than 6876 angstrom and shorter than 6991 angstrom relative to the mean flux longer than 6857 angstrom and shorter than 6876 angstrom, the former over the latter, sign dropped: 1.02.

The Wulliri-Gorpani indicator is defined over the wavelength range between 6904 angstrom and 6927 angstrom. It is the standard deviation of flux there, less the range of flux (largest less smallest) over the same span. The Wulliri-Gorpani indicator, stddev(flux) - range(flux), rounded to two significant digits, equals -1.0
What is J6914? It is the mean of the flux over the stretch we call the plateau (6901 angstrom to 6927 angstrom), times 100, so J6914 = 904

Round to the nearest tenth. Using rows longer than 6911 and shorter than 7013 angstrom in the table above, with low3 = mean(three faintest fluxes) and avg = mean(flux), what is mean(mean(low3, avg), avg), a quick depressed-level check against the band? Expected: 8.7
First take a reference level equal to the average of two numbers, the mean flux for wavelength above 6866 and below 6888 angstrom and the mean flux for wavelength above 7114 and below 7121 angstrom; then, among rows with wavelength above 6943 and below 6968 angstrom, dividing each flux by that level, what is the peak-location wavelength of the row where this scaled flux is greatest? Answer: 6947.37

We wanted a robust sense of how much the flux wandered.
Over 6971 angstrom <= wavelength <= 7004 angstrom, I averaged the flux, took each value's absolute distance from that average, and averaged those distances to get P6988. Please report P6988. 0.33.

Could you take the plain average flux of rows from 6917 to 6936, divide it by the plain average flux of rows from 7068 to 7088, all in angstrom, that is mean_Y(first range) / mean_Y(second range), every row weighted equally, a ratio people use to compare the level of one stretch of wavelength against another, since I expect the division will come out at 0.98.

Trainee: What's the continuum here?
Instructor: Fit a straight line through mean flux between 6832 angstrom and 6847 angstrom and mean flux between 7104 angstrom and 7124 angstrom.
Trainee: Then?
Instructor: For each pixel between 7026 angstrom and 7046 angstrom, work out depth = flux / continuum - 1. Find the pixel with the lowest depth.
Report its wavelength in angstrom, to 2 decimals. 7031.05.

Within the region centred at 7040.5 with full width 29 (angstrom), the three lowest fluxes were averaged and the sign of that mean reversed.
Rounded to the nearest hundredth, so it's -8.79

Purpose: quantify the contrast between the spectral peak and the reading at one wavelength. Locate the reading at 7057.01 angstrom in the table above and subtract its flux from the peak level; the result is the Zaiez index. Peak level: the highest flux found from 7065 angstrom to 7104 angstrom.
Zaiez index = 0.66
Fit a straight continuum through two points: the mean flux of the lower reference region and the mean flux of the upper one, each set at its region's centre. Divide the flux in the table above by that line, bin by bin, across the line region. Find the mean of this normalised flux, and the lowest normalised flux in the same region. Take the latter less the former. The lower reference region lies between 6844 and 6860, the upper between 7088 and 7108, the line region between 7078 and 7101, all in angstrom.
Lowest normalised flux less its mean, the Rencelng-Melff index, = -0.036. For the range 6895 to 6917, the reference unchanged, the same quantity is -0.056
